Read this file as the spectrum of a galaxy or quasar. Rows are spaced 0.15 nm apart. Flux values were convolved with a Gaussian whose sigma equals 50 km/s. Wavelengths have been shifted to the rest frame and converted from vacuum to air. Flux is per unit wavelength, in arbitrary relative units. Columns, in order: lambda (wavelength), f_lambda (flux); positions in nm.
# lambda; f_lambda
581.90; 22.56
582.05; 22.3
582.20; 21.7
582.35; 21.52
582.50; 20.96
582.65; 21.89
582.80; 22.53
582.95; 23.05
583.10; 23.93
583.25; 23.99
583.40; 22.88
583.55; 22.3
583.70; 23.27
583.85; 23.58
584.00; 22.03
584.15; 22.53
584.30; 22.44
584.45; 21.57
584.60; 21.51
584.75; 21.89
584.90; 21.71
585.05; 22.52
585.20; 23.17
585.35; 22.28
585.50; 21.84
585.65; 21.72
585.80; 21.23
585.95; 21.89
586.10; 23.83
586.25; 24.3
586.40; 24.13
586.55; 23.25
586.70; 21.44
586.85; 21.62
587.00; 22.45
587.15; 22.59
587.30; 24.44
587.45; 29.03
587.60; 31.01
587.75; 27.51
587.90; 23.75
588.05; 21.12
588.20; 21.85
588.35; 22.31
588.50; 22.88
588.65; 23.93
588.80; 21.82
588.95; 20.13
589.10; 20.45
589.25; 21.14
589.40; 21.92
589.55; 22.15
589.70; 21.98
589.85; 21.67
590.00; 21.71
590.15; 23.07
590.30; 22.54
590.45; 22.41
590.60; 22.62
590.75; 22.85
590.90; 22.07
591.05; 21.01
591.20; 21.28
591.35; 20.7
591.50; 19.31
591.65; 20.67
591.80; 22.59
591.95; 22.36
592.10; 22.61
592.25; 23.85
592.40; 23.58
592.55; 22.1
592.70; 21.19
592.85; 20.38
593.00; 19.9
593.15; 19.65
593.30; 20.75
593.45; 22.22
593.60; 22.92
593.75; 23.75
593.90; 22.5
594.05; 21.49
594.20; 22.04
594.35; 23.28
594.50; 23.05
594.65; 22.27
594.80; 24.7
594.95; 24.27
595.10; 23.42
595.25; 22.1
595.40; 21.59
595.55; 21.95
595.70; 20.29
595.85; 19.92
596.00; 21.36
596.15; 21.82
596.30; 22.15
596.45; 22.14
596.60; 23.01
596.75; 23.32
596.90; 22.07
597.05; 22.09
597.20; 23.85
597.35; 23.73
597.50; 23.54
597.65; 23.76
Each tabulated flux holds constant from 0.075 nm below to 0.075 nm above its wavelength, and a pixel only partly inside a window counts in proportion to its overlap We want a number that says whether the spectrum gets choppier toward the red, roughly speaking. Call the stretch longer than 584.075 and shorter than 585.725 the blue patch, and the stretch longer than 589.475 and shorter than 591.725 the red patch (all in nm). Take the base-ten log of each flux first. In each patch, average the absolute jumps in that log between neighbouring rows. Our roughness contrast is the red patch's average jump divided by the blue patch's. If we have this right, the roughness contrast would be 1.4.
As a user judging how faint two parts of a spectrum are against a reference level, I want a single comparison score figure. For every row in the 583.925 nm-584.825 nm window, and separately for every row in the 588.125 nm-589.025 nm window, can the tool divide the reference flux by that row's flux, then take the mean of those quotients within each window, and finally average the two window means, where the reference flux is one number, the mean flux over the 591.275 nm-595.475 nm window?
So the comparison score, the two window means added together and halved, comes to 1.00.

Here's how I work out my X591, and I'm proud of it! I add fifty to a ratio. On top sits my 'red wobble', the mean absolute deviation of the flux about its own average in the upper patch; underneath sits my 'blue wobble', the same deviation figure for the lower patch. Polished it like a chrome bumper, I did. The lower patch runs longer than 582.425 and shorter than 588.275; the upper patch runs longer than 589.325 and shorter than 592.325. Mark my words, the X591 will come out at 50.6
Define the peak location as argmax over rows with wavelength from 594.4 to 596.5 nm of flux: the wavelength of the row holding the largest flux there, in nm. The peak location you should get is 594.80 nm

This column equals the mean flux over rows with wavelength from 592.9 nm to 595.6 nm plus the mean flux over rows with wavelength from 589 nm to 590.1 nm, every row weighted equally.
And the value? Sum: 43.9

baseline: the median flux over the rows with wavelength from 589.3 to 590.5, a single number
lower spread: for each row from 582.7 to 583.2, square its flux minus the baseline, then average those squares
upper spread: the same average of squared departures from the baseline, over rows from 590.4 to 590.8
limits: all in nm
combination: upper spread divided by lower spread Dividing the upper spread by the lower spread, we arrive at 0.2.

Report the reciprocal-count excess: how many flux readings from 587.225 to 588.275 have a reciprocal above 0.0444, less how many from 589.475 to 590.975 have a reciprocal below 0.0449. -3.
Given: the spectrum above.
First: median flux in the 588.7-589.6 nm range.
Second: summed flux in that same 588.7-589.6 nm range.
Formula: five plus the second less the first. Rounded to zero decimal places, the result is 111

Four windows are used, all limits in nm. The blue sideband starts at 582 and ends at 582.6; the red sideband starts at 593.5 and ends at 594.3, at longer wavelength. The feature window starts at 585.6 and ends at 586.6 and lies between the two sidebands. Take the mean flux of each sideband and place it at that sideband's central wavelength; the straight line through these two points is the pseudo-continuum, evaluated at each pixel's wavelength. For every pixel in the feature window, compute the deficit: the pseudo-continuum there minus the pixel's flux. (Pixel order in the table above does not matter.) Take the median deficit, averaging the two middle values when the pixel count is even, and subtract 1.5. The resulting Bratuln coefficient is -2.8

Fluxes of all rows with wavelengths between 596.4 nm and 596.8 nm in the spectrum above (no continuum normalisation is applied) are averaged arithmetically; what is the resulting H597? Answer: 22.8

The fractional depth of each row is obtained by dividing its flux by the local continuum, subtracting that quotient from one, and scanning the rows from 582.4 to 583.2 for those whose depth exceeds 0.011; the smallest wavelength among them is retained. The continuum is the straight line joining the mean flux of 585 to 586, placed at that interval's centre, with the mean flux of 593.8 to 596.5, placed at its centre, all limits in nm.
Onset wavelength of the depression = 582.50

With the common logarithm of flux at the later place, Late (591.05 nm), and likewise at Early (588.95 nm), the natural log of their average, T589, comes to 0.272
